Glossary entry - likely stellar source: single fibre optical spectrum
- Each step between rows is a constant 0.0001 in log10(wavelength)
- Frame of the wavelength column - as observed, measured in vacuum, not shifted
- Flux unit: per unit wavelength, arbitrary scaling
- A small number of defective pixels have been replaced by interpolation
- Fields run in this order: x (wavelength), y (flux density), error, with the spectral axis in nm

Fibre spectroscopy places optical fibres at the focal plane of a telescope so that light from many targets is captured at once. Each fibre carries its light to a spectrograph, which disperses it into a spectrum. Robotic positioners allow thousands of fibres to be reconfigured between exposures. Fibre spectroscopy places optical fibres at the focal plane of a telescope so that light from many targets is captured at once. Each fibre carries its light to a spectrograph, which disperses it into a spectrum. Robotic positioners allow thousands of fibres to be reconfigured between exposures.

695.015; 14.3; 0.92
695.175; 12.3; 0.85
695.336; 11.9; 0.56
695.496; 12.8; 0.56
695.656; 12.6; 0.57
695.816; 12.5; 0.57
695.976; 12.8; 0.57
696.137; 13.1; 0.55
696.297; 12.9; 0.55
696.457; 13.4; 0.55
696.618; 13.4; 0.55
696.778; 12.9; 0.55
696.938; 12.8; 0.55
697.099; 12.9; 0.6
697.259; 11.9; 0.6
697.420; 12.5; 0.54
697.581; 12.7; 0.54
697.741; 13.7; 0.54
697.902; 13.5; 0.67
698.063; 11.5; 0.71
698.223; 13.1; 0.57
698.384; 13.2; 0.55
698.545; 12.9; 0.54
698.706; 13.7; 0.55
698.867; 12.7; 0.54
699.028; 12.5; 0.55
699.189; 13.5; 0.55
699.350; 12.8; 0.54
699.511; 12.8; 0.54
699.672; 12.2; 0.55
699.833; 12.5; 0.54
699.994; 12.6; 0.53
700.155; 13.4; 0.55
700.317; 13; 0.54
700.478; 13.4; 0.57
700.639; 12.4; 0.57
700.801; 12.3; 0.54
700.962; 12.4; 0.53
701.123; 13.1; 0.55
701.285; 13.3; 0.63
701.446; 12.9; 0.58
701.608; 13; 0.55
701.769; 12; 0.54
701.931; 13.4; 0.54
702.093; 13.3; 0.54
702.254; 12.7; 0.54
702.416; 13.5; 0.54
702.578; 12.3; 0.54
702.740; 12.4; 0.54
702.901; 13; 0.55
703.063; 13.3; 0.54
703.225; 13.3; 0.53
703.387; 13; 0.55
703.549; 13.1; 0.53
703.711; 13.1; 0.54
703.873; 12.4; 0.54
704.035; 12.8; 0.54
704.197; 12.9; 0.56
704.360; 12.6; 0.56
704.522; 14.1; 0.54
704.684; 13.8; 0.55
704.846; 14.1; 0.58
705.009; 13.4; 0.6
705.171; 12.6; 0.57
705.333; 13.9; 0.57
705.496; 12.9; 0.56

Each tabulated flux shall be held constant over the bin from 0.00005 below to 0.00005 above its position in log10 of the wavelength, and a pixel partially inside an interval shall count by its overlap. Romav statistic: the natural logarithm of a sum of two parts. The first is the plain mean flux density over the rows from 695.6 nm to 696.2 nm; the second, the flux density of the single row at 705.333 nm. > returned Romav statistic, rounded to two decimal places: 3.28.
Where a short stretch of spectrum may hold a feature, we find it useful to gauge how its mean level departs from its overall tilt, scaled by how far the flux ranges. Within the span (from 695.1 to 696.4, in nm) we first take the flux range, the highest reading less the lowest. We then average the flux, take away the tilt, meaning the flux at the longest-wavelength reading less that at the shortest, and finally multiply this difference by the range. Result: 14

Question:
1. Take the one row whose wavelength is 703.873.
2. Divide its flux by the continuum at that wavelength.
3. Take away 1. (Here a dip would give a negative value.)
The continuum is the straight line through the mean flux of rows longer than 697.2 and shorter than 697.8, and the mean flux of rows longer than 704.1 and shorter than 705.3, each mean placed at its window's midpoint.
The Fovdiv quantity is -0.07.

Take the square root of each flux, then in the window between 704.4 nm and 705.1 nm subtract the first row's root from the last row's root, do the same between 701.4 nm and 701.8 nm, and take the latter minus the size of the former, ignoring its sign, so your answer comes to -0.22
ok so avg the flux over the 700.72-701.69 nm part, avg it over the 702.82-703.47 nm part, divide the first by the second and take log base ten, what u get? -0.011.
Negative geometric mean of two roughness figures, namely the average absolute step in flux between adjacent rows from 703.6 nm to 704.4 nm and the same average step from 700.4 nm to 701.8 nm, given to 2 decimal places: -0.41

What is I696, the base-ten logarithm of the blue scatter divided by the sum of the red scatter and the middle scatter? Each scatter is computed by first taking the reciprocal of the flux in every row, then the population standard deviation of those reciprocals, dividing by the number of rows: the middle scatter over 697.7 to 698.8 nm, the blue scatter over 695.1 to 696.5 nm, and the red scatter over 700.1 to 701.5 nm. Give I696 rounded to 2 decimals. -0.43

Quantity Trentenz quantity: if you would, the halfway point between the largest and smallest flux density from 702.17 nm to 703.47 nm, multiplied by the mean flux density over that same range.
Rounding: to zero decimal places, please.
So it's 167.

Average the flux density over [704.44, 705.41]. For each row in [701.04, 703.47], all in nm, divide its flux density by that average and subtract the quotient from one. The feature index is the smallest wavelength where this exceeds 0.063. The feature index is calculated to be 701.769 nm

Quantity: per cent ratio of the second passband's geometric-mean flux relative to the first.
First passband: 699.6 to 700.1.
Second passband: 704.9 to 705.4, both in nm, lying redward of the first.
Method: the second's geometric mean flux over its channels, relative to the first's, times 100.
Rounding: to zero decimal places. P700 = 107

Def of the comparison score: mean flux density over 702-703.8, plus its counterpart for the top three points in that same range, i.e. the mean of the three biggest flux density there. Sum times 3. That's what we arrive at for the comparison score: 79.1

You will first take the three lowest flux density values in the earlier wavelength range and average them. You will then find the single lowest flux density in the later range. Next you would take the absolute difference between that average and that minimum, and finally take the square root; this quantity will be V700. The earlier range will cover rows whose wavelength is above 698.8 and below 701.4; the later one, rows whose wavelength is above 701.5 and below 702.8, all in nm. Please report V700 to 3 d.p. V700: 0.548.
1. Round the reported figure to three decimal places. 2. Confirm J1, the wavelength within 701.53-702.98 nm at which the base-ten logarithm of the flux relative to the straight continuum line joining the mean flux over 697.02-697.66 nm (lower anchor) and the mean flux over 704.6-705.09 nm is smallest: 701.769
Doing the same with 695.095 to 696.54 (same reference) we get 695.336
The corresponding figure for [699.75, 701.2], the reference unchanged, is 700.801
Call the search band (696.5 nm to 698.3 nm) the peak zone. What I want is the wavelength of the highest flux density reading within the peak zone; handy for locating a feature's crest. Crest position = 697.741 nm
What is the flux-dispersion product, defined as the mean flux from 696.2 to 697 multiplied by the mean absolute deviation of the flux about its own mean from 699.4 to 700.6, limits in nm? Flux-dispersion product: 4.8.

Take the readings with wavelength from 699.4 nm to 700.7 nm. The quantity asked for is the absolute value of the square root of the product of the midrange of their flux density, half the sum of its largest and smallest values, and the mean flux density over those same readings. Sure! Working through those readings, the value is 12.8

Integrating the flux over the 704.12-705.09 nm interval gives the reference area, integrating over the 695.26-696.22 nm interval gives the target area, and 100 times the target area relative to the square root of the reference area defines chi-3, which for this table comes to 335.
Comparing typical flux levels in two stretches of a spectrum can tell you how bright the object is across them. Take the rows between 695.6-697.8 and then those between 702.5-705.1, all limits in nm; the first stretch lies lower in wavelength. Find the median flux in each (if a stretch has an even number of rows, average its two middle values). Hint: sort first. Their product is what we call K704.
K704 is 168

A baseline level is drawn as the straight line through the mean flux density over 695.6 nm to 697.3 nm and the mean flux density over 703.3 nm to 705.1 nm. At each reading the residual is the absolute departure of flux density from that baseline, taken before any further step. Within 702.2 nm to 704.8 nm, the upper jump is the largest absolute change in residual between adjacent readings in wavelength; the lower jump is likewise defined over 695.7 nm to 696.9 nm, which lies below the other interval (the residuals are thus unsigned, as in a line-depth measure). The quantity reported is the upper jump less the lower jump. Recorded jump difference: 0.20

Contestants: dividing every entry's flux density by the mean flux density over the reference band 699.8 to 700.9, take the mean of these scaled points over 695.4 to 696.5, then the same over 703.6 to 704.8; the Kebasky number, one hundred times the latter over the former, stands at 102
